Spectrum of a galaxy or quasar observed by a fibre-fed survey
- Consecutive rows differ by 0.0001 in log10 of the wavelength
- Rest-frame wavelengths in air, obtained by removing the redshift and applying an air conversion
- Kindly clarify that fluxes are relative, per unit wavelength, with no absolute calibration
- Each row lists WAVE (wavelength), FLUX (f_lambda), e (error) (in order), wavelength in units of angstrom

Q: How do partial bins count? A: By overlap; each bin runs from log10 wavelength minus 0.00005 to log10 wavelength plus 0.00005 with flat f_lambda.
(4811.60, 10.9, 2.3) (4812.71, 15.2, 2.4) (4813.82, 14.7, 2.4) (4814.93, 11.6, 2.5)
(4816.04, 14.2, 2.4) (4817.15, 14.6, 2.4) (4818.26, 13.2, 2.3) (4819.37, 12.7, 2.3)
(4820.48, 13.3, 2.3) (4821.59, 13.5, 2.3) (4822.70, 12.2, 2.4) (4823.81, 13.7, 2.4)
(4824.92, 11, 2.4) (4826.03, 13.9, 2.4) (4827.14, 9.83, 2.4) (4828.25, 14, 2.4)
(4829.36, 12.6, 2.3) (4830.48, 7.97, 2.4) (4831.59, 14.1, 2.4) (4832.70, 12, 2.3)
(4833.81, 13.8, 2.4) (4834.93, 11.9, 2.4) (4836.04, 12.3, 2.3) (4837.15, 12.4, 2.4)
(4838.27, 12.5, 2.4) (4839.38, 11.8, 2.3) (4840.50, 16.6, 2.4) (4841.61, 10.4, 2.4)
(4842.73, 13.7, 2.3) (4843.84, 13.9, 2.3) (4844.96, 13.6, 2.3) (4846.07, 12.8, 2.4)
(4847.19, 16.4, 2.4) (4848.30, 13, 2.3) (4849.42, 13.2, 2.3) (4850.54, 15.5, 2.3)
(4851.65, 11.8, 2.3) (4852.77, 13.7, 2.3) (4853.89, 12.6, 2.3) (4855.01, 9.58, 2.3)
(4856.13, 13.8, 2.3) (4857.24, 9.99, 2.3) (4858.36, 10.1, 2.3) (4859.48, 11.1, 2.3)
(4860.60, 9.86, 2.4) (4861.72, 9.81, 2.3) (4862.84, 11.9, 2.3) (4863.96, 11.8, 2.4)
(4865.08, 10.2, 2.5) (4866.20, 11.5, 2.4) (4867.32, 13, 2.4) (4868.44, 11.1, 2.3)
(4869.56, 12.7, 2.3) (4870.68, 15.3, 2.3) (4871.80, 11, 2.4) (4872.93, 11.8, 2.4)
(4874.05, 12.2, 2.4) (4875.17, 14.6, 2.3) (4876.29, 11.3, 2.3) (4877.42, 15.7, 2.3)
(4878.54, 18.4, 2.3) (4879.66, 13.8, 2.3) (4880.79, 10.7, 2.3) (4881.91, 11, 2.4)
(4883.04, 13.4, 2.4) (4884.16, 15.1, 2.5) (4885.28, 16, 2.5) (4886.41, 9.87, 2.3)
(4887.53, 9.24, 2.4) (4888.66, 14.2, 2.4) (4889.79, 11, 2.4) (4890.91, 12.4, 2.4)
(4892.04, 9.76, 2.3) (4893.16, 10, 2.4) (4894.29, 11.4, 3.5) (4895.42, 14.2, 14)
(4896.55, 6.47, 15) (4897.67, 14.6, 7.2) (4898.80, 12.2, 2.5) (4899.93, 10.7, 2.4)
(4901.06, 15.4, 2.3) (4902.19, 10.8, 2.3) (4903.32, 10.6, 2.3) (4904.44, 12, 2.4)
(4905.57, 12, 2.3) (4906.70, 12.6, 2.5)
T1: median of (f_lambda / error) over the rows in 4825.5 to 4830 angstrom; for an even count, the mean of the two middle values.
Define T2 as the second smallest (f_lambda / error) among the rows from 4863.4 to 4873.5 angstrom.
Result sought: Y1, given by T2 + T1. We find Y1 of 10.2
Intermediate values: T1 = 5.6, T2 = 4.6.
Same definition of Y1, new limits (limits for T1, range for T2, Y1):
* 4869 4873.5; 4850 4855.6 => 10.3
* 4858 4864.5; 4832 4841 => 9.7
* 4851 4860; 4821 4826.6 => 10.1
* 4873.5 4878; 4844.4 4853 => 11.0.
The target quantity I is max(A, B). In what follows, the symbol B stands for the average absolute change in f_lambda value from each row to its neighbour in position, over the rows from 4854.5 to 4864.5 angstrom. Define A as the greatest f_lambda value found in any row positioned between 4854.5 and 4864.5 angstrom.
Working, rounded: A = 13.8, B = 1.6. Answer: 13.8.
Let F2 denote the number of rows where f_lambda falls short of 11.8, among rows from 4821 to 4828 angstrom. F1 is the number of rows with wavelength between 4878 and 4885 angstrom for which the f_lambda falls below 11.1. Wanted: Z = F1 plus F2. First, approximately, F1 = 2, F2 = 2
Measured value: 4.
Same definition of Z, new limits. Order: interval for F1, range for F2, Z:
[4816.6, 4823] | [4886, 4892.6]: 4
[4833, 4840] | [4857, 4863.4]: 5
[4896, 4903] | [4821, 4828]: 5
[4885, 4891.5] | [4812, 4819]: 4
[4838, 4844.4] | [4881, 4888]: 4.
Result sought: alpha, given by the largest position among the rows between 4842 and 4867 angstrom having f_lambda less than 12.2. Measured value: 4866.20 angstrom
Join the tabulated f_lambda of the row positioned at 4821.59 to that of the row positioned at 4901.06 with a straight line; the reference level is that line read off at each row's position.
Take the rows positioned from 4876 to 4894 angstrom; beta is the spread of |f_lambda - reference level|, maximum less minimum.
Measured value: 5.7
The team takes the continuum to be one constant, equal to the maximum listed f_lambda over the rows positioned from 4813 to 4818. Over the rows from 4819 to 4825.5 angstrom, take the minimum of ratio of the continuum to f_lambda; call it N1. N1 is 1.07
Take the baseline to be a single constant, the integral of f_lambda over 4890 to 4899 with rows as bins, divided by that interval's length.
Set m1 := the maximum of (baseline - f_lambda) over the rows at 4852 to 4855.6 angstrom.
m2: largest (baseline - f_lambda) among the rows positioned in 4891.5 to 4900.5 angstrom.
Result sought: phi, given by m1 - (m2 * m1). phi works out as -6.8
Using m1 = 1.8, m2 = 5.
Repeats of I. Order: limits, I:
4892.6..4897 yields 14.2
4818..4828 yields 13.9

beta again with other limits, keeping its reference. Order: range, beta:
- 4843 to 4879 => 4.6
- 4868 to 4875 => 3.1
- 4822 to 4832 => 5.6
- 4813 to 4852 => 5.7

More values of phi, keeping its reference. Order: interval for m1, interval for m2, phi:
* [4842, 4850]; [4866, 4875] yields -1.0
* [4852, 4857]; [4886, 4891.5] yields -1.9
